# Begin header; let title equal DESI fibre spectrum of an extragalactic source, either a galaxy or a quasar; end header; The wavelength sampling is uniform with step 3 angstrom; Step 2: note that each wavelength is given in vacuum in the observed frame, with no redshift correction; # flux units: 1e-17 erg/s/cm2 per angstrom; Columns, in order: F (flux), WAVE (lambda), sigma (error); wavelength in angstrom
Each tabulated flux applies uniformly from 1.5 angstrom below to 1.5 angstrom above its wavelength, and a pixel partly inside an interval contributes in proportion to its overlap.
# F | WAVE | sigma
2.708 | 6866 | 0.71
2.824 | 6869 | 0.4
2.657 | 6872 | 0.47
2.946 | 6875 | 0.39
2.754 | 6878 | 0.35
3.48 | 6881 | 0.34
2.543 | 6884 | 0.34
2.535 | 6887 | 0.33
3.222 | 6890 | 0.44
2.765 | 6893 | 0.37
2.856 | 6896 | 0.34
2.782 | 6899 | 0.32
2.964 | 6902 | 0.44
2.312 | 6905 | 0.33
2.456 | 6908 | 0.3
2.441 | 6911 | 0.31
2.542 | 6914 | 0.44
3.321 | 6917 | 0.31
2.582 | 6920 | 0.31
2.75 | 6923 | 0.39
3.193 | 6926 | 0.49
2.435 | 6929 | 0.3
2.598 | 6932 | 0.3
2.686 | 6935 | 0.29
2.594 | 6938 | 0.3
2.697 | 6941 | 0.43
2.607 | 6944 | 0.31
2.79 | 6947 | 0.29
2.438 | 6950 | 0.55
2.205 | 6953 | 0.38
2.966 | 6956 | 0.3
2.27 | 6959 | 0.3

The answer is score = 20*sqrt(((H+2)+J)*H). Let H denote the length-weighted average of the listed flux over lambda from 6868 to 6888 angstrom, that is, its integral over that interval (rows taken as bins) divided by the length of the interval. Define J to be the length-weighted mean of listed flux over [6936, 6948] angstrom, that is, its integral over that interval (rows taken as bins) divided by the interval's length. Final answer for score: 92.1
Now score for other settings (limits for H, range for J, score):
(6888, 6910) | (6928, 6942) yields 90.0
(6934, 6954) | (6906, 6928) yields 86.9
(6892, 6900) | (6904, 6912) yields 89.9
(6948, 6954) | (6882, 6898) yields 82.5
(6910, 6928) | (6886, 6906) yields 92.3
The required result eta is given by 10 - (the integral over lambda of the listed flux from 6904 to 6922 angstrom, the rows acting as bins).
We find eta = -37.2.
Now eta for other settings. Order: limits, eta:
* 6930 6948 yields -37.7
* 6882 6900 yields -40.5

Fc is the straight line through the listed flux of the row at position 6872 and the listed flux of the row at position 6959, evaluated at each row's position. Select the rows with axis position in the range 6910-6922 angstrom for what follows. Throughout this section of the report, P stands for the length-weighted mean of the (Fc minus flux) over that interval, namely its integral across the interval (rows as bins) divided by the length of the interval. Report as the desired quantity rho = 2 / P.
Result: -7.3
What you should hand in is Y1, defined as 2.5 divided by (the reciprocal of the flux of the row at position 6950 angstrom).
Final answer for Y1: 6.1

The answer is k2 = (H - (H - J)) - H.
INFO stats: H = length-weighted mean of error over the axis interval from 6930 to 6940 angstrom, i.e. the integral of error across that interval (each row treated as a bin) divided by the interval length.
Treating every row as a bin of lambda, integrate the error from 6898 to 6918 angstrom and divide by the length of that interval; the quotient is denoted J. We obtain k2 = 0.048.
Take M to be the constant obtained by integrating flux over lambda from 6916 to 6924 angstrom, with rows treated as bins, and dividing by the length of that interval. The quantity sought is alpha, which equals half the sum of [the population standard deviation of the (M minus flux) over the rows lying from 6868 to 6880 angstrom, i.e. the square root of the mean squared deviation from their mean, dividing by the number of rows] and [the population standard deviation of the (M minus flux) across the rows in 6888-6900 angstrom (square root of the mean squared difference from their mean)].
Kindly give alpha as 0.15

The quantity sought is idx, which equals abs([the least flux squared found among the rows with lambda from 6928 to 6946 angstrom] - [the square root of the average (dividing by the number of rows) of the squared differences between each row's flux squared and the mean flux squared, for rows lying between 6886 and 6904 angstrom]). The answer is 4.7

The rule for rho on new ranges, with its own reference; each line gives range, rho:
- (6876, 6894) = -6.9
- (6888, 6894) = -5.0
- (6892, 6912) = -15.1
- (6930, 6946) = -7.4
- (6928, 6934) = -14.0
